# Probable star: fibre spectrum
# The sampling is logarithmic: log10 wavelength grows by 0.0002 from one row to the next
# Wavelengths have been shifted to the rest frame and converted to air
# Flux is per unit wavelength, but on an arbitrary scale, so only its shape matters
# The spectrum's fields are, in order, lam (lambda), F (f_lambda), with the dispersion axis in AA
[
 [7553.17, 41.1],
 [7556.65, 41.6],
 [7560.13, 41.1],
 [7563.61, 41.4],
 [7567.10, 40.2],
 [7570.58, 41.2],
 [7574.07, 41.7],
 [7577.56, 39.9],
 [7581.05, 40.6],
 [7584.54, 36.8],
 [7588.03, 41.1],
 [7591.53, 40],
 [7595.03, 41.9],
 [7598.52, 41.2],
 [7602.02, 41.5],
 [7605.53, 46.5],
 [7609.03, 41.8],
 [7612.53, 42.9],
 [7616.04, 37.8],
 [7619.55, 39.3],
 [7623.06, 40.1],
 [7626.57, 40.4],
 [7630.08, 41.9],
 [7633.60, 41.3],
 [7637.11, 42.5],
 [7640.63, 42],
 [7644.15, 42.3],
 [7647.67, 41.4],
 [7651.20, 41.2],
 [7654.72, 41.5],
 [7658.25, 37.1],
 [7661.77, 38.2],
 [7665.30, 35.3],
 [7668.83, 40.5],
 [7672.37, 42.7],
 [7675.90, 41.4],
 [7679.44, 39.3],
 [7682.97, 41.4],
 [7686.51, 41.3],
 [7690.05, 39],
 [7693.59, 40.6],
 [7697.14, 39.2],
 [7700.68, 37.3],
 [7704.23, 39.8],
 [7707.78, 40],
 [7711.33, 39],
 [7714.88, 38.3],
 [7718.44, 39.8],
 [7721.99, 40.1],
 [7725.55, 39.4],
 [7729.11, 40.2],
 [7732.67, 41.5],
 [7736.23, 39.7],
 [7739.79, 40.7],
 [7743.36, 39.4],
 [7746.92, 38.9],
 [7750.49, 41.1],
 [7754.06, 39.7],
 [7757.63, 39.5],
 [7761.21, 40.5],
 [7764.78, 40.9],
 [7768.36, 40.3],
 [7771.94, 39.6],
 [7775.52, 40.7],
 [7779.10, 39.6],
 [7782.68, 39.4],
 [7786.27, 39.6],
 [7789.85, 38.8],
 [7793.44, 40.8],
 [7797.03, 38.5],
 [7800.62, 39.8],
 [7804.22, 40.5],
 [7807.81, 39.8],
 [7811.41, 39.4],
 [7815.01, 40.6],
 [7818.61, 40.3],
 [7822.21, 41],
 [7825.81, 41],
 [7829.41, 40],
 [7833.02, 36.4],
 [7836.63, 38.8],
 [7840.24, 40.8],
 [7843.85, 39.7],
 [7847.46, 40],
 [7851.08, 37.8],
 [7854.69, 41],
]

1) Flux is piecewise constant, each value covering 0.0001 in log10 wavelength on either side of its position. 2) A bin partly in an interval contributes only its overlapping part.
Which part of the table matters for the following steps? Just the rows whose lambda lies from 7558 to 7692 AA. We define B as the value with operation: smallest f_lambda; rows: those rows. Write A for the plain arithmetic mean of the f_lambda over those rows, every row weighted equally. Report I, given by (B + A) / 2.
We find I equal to 38.0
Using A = 40.7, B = 35.3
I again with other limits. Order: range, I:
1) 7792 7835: 38.1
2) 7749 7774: 39.9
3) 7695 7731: 38.3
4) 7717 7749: 39.4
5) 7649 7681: 37.5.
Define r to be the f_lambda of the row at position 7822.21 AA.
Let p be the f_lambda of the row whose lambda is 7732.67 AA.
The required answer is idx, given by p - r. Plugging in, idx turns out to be 0.5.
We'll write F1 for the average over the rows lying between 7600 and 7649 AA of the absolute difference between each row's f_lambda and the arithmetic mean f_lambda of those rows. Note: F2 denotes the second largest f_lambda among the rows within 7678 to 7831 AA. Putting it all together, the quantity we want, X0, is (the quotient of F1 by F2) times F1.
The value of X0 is 0.040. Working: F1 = 1.3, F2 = 41.4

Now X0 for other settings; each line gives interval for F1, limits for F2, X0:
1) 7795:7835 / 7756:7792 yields 0.020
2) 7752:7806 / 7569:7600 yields 0.008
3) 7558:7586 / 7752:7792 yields 0.027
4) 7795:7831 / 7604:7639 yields 0.008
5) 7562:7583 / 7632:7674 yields 0.008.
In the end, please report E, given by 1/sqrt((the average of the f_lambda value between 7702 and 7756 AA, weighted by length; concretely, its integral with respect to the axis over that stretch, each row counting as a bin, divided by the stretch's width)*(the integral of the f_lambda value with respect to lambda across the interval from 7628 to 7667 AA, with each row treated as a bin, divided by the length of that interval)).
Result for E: 0.0249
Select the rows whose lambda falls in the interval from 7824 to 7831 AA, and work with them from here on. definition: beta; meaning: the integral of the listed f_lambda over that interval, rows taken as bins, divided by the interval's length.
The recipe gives 40.6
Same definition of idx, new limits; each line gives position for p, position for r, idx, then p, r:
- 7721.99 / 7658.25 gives 3.0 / 40.1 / 37.1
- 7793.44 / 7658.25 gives 3.7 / 40.8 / 37.1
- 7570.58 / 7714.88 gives 2.9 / 41.2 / 38.3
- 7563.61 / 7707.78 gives 1.4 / 41.4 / 40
